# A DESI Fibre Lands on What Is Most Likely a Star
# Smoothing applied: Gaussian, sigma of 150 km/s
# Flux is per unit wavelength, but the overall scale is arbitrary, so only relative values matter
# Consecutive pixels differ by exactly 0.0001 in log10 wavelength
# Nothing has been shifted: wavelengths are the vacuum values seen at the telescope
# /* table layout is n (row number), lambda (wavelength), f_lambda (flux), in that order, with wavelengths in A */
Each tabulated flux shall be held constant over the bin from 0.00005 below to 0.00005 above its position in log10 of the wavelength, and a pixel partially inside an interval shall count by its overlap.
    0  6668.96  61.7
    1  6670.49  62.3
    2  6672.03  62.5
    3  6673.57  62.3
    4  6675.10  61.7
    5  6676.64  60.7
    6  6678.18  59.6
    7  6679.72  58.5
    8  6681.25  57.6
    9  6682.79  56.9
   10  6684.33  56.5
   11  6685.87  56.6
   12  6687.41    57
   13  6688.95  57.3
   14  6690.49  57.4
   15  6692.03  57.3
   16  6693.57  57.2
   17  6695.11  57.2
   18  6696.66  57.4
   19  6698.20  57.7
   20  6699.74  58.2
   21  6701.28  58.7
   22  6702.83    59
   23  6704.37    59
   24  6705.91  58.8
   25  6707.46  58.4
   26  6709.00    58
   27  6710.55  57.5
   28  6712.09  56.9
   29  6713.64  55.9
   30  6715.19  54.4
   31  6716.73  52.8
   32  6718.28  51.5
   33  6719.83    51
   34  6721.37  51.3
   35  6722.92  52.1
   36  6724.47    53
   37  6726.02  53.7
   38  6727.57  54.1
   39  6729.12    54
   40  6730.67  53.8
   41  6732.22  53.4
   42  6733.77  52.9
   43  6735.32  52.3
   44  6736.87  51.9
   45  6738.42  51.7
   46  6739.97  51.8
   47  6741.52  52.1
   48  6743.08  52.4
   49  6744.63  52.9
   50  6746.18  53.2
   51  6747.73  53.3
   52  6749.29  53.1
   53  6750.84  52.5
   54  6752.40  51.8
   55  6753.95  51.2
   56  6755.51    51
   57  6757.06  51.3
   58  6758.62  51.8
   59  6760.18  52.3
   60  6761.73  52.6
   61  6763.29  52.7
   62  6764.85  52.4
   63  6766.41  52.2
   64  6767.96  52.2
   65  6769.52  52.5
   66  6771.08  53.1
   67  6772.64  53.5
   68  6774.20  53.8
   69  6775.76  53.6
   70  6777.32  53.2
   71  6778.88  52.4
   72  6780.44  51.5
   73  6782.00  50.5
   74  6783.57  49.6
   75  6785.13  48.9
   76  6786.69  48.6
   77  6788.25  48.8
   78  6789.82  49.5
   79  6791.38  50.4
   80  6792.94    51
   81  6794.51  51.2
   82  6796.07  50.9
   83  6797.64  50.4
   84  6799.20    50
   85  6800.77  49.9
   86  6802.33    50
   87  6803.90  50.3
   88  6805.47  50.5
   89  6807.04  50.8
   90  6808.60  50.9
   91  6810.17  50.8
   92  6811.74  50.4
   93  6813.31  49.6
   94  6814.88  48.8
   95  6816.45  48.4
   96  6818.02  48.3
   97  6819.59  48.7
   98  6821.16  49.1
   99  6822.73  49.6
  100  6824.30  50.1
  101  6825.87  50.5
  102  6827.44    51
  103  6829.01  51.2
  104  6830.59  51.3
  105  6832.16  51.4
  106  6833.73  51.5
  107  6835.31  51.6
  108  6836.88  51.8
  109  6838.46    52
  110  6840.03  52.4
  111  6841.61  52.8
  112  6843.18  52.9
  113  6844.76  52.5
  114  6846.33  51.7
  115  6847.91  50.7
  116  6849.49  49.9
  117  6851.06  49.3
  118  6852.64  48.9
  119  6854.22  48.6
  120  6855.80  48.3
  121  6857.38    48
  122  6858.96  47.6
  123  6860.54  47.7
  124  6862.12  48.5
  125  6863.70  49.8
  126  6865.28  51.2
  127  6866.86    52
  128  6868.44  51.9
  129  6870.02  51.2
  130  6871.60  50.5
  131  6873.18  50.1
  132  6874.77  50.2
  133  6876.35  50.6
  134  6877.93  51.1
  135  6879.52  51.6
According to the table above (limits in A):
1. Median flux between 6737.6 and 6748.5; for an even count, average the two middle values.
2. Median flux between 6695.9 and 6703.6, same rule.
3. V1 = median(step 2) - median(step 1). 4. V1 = 5.8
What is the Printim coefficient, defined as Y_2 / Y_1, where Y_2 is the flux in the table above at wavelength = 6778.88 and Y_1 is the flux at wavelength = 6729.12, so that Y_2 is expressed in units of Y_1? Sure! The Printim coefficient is 0.97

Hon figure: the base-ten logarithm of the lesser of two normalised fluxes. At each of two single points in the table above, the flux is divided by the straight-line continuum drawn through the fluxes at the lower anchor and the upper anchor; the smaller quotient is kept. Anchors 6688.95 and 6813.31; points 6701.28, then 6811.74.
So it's 0.006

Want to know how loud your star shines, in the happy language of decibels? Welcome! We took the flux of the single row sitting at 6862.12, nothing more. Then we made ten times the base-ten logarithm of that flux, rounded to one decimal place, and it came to 16.9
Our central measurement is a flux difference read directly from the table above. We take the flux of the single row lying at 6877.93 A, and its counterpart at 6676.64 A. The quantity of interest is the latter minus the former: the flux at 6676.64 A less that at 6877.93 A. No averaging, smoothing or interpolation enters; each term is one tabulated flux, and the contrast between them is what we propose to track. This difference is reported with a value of 10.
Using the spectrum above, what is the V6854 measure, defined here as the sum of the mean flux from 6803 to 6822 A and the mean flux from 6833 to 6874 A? 100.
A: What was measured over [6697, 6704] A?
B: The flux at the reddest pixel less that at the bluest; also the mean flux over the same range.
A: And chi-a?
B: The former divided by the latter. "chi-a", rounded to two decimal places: 0.02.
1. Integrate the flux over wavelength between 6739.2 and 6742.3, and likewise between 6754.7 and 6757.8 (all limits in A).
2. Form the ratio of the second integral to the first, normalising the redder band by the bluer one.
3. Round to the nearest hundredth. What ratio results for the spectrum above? 0.99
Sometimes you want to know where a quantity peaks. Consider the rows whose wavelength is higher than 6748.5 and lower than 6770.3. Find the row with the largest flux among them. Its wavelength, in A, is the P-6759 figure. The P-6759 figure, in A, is 6749.29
